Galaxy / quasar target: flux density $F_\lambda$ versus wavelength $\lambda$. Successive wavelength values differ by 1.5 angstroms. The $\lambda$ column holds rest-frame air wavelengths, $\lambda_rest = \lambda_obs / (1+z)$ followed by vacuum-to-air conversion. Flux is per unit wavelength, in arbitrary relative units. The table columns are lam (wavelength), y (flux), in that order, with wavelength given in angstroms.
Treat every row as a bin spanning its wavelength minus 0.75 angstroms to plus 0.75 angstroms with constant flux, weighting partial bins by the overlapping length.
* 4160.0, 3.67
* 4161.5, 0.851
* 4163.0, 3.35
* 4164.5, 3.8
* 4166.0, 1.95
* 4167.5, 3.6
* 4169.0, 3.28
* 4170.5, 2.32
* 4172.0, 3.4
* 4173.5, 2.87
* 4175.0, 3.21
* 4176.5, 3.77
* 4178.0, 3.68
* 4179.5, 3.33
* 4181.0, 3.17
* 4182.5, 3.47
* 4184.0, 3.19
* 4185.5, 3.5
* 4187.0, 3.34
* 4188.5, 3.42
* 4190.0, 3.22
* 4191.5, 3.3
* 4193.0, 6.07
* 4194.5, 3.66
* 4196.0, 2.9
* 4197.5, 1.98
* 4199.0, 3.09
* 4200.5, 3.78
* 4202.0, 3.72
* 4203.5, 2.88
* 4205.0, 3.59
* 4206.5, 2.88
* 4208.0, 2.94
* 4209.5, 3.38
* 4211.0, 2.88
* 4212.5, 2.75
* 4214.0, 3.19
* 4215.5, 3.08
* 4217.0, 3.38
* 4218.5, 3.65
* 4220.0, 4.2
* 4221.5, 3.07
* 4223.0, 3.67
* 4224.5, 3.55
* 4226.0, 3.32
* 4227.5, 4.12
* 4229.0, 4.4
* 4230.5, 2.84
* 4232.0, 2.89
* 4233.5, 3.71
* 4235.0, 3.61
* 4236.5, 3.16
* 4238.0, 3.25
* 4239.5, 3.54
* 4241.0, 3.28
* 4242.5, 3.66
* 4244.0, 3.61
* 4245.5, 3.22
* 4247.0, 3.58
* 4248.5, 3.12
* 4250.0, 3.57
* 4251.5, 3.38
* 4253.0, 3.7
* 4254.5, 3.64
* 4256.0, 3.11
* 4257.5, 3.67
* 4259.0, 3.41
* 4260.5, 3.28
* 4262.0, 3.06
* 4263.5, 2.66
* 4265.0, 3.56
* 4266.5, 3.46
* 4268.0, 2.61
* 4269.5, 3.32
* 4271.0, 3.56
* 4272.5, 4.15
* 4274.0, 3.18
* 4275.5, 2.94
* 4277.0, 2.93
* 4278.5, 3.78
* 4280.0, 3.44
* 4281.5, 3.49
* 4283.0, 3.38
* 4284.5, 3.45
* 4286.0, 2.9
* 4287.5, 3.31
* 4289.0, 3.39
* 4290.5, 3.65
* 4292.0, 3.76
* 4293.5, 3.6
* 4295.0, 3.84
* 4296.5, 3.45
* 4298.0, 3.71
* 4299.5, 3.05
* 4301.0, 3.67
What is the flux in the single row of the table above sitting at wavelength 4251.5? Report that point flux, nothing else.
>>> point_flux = 3.38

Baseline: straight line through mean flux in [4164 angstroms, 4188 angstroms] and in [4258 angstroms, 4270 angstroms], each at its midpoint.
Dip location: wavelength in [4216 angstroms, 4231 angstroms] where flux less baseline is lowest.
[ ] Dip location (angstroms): 4230.5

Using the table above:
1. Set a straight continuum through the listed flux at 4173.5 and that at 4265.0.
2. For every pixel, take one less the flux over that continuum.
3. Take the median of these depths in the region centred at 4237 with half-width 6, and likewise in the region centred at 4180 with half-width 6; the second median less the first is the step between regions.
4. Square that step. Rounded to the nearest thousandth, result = 0.023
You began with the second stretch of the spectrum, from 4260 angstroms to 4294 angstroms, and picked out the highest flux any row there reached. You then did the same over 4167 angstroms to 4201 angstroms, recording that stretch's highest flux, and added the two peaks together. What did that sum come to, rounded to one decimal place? 10.2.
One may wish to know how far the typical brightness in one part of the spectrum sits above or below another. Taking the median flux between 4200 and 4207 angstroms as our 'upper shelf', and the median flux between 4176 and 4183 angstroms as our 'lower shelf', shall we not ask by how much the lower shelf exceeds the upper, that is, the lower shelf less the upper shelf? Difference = -0.12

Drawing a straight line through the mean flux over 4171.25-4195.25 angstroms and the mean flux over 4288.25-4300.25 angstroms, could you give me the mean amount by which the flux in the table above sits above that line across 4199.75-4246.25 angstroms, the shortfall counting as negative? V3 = -0.15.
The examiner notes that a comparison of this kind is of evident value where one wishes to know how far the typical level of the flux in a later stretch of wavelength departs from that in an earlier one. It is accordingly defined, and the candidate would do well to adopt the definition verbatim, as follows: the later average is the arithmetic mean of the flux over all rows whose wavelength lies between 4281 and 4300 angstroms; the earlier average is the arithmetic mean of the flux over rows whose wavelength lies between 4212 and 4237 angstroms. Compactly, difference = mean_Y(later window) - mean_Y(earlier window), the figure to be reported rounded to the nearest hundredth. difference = 0.01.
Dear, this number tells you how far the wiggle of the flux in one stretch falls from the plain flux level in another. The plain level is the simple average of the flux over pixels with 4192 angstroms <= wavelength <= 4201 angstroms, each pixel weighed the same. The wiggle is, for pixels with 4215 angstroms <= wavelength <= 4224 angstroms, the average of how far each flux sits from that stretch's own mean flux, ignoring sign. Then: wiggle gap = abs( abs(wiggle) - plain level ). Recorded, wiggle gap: 3.2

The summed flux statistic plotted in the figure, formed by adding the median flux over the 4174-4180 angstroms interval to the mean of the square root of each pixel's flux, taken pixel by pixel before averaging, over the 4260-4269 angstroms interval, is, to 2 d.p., 5.26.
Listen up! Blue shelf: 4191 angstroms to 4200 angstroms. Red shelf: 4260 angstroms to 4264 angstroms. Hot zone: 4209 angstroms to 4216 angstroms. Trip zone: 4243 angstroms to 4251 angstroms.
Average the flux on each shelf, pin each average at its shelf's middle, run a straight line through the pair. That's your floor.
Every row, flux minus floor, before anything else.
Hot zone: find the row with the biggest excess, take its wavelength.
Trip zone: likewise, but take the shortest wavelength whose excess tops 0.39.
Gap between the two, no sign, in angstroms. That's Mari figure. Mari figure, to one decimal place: 34.5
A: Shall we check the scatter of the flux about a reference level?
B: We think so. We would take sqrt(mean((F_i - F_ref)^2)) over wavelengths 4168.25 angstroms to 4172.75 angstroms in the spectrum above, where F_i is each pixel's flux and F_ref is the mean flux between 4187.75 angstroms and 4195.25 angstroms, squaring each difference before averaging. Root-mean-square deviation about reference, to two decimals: 1.05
